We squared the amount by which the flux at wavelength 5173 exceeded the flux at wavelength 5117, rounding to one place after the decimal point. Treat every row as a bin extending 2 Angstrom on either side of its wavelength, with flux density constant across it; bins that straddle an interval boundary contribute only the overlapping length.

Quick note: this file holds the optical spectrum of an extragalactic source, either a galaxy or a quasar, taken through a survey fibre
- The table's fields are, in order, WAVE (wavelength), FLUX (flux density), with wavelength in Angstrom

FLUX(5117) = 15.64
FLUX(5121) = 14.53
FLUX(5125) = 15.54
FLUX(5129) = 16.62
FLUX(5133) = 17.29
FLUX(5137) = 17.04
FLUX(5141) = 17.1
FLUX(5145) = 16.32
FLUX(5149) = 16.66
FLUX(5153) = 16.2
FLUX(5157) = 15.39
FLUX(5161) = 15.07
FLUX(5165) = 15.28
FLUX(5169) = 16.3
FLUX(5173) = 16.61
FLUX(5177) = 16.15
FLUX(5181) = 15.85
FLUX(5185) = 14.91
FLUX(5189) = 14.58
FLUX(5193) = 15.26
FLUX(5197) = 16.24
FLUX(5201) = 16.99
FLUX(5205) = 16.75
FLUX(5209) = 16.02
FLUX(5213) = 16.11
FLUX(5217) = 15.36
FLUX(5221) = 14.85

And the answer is 0.9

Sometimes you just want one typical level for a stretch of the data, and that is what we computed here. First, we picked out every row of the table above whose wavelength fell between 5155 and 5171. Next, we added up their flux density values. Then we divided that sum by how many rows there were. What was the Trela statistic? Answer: 15.51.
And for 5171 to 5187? 15.88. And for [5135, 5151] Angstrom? 16.78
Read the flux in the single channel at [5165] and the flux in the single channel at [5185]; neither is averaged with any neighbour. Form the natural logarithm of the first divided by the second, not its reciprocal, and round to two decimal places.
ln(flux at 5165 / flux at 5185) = 0.02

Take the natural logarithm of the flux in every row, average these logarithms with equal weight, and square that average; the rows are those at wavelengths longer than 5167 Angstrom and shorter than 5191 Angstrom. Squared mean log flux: 7.6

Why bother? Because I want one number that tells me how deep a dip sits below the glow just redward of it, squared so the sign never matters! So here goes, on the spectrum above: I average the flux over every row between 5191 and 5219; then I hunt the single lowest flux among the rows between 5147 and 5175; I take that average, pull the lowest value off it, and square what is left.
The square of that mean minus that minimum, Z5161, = 1.1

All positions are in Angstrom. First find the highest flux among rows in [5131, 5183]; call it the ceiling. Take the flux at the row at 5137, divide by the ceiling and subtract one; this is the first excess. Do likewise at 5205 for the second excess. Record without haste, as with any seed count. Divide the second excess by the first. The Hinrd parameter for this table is 2.2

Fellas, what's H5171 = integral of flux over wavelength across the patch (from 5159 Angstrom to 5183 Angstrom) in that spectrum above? 381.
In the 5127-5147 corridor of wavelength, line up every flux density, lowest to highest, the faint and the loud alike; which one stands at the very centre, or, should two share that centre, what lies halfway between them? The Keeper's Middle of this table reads 17.0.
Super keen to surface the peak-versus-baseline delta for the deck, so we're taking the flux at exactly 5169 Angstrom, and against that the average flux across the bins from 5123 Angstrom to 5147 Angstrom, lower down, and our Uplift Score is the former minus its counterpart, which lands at -0.4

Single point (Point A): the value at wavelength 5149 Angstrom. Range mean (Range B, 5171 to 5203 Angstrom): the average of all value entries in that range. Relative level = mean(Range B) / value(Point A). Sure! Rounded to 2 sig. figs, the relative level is 0.95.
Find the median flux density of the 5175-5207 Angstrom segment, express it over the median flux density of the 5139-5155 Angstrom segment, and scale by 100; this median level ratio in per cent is 97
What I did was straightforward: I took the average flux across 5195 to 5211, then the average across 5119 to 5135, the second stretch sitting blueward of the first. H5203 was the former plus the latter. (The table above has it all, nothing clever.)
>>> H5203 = 32.5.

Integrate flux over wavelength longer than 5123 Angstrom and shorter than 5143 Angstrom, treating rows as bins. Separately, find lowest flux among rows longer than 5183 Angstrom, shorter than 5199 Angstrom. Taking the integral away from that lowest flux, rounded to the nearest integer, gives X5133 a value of -320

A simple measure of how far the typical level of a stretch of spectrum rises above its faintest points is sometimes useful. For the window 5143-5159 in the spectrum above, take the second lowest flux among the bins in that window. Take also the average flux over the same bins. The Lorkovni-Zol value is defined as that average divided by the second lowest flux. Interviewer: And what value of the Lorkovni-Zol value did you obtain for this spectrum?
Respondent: 1.00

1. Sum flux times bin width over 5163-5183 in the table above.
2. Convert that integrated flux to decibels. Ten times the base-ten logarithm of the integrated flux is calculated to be 25.1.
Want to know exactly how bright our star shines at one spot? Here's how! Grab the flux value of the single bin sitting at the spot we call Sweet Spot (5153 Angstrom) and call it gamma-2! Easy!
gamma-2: 16.2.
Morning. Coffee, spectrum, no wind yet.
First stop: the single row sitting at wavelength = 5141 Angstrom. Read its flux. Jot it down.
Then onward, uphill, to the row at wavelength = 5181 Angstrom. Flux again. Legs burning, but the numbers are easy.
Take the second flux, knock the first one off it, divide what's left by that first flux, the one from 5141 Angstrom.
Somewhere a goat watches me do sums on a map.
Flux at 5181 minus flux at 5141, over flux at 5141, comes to -0.073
